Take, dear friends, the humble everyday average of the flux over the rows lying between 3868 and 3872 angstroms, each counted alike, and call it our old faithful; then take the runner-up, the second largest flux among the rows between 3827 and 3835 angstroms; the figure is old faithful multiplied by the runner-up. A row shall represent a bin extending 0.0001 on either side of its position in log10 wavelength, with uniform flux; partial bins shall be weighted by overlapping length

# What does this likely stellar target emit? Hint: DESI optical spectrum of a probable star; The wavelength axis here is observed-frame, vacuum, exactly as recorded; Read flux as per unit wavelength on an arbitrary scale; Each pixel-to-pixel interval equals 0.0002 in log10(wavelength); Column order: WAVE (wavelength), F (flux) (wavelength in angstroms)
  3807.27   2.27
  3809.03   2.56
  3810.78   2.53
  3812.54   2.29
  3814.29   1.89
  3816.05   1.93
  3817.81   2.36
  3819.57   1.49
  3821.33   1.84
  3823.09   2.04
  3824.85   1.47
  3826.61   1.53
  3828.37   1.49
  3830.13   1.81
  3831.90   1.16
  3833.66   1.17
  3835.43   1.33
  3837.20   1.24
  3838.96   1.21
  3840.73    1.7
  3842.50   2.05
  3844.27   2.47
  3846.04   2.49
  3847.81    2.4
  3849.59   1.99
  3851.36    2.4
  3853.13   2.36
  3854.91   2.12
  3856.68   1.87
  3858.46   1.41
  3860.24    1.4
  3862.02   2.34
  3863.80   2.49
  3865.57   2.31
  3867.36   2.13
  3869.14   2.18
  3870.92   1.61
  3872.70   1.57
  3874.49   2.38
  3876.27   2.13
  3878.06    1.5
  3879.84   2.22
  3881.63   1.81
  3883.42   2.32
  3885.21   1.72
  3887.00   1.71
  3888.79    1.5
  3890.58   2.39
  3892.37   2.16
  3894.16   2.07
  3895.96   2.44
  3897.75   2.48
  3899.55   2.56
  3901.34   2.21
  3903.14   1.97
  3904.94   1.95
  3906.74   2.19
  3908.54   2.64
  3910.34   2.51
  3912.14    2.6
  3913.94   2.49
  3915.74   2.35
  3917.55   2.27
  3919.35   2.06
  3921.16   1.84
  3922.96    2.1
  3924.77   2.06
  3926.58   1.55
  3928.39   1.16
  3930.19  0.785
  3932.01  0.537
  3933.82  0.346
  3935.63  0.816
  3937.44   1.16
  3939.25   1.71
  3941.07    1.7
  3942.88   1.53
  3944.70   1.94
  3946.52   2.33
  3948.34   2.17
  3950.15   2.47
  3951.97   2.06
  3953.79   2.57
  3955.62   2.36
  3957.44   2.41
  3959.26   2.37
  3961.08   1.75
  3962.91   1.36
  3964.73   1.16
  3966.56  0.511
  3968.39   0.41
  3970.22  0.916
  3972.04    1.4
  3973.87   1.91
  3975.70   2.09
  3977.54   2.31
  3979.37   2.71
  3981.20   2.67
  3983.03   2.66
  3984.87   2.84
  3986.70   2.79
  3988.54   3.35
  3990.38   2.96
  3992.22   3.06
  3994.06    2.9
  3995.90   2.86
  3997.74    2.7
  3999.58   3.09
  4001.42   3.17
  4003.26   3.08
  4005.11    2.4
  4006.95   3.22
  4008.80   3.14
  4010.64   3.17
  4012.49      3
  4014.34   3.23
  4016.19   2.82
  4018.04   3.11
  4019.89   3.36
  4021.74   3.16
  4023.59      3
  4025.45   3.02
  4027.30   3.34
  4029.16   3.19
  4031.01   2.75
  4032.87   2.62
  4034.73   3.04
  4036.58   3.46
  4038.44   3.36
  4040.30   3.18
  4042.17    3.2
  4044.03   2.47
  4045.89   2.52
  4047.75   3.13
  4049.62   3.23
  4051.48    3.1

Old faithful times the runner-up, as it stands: 2.8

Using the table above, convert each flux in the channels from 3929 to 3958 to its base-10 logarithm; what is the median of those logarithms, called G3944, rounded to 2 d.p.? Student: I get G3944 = 0.26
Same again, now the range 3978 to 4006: 0.46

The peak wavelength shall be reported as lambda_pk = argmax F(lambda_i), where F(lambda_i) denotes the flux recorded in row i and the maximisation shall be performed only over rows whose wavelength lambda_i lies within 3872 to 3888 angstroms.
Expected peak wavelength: 3874.49 angstroms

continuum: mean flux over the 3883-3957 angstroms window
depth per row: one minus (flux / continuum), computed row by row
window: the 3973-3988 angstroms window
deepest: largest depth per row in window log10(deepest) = -1.7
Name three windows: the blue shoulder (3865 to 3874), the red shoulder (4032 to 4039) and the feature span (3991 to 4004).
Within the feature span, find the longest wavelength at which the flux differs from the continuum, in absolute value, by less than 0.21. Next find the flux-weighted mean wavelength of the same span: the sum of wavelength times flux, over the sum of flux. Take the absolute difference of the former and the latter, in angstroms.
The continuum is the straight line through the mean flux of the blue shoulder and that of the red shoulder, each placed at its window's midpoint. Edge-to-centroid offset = 5.4 angstroms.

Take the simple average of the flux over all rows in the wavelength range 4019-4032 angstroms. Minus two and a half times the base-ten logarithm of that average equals -1.2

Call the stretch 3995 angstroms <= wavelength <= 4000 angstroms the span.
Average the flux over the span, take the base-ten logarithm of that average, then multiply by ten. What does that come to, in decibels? 4.6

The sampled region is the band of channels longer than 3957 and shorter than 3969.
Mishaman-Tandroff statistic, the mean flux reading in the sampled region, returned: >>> 1.4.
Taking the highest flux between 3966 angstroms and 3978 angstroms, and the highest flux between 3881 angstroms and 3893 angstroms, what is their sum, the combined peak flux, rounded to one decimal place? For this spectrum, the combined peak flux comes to 4.7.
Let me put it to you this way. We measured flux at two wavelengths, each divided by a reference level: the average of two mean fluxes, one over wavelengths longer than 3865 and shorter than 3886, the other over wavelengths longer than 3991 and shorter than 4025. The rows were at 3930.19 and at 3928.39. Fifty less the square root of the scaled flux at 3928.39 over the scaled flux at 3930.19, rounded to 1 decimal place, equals 48.8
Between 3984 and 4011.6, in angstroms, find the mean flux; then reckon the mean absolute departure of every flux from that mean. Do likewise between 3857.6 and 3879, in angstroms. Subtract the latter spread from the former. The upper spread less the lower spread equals -0.19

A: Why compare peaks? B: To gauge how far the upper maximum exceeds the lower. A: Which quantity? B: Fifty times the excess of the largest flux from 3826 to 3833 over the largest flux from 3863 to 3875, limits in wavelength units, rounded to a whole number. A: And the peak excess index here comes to -34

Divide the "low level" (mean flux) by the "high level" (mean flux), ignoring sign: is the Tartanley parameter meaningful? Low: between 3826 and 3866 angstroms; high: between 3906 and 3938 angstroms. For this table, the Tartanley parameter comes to 1.06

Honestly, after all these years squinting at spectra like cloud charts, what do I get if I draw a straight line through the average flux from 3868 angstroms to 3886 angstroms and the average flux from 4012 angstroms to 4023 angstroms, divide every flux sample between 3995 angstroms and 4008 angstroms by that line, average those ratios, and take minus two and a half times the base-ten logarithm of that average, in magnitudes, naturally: 0.02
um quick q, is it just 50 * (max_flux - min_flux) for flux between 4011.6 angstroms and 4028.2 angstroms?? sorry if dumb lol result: 27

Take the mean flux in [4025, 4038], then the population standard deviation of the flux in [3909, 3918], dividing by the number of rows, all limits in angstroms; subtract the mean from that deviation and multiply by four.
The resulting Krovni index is -11.8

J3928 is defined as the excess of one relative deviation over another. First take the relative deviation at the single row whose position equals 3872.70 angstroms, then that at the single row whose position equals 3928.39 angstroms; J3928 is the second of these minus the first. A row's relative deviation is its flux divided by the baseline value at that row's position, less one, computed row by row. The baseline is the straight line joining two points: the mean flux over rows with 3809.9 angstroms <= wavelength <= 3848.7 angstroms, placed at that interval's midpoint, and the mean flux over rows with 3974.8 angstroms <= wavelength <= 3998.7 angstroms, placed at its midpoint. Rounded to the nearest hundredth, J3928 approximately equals -0.28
